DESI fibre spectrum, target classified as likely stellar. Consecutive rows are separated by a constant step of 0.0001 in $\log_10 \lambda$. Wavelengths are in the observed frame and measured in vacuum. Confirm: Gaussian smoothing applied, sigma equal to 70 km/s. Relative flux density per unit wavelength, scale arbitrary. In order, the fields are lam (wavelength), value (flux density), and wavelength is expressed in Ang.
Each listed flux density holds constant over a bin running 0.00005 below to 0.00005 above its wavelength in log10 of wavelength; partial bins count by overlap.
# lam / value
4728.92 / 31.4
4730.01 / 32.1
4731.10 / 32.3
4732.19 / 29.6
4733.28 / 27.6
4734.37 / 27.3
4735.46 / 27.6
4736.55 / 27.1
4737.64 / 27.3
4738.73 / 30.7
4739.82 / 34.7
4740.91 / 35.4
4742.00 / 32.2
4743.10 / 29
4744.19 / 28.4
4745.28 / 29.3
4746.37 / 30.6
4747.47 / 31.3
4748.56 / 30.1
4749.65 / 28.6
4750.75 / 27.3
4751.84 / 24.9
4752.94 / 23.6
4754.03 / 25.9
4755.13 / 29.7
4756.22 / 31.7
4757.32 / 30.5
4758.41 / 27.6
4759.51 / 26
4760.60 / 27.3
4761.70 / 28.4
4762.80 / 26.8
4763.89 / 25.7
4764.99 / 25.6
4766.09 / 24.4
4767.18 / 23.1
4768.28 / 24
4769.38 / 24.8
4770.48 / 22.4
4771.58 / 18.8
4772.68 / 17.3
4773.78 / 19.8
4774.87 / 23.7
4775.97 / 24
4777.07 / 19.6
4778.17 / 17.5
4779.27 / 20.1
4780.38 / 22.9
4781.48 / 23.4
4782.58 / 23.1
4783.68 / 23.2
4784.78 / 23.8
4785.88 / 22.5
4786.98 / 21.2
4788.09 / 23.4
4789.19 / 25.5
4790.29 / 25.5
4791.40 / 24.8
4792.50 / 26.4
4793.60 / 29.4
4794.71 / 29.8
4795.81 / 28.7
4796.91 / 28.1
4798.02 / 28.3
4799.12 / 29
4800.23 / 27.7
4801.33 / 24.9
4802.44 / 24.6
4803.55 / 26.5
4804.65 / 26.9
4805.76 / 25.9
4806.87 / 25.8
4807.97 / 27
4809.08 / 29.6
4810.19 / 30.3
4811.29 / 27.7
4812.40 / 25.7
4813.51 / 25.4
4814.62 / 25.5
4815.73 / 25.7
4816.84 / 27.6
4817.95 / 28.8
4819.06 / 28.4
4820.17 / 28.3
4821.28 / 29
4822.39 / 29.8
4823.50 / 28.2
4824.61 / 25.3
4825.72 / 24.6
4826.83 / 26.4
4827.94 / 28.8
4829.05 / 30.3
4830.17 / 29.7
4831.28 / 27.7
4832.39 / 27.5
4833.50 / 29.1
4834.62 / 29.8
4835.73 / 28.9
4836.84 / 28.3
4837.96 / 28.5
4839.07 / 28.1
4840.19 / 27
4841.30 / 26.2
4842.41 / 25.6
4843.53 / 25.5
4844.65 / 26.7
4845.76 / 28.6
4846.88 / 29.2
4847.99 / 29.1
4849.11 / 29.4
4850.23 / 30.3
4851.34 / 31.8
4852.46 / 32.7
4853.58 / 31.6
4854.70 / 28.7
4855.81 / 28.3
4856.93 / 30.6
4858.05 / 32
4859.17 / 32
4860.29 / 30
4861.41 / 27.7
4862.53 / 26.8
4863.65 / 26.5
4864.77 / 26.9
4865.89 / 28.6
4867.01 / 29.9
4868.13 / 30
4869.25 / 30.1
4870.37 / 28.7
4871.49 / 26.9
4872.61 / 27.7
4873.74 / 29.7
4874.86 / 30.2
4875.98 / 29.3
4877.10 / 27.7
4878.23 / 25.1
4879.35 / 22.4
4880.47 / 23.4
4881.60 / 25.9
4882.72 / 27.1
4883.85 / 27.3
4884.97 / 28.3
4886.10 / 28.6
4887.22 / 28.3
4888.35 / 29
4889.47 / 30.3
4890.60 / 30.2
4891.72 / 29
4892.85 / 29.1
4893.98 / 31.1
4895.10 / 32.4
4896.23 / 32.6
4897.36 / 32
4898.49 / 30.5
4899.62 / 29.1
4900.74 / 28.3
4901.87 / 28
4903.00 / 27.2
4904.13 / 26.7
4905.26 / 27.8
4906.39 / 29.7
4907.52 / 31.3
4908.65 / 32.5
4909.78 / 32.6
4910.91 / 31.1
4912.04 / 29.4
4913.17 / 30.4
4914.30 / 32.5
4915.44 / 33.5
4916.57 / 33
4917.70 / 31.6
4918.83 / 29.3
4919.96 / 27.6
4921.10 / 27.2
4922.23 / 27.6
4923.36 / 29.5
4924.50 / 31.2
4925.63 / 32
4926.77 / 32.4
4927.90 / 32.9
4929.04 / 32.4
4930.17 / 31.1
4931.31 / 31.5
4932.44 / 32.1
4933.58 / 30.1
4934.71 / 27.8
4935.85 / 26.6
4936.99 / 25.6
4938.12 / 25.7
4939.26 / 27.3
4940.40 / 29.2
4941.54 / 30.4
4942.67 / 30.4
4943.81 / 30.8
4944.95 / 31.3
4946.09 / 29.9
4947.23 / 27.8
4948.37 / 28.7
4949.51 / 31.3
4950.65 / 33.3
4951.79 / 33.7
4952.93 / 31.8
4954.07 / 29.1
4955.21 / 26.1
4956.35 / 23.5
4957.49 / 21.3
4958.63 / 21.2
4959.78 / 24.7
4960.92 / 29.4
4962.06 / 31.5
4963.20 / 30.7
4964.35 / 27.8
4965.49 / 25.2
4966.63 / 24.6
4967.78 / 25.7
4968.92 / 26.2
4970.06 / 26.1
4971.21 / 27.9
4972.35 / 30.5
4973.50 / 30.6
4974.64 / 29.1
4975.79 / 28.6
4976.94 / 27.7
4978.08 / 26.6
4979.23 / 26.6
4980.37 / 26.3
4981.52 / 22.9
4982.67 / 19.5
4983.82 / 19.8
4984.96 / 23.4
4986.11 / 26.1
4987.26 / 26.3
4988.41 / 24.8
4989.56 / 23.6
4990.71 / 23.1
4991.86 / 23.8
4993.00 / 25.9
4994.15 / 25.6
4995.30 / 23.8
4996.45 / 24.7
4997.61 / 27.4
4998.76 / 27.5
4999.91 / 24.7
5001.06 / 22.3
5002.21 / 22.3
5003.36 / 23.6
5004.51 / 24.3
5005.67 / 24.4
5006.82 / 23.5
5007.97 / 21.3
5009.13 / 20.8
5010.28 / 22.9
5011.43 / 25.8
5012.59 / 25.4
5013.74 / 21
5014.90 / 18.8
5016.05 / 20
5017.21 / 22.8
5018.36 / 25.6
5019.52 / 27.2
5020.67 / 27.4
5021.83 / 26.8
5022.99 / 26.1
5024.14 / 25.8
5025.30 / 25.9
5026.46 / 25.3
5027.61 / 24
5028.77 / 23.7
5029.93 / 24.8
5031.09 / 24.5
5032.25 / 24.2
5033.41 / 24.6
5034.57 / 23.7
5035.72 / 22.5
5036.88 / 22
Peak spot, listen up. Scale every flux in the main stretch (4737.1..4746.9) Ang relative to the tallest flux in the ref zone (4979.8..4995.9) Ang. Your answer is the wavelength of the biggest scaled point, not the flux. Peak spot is 4740.91 Ang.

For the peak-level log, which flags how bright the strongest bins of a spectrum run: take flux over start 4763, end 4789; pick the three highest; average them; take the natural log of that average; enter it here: 3.23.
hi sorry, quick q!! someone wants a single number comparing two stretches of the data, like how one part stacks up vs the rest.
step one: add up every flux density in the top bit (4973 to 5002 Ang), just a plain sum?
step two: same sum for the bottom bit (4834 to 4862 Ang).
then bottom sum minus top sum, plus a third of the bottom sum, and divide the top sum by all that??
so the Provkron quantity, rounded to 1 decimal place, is 1.9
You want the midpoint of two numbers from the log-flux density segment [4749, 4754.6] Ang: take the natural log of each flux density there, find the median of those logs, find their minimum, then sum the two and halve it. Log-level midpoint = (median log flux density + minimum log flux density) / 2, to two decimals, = 3.21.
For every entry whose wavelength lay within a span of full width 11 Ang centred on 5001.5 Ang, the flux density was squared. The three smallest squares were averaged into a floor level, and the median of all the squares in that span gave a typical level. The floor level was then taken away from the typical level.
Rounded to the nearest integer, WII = 77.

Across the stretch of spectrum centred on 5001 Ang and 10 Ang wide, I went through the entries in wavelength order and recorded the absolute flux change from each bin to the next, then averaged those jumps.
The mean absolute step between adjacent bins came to 1.26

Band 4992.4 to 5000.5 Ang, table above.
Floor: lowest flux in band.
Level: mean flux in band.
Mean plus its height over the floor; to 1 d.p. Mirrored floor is 27.5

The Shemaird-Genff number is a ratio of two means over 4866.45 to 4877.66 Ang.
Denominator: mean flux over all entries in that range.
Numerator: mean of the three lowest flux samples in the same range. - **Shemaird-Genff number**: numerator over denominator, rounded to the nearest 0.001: 0.945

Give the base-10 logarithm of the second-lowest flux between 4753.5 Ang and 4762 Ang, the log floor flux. 1.41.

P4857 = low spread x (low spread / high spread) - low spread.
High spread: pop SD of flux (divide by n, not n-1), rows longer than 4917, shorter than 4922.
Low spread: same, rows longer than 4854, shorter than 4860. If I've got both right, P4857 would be -0.1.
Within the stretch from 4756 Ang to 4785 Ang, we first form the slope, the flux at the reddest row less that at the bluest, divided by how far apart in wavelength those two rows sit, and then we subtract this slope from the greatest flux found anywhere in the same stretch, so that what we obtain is 32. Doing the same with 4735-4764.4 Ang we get 35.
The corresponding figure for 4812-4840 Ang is 30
